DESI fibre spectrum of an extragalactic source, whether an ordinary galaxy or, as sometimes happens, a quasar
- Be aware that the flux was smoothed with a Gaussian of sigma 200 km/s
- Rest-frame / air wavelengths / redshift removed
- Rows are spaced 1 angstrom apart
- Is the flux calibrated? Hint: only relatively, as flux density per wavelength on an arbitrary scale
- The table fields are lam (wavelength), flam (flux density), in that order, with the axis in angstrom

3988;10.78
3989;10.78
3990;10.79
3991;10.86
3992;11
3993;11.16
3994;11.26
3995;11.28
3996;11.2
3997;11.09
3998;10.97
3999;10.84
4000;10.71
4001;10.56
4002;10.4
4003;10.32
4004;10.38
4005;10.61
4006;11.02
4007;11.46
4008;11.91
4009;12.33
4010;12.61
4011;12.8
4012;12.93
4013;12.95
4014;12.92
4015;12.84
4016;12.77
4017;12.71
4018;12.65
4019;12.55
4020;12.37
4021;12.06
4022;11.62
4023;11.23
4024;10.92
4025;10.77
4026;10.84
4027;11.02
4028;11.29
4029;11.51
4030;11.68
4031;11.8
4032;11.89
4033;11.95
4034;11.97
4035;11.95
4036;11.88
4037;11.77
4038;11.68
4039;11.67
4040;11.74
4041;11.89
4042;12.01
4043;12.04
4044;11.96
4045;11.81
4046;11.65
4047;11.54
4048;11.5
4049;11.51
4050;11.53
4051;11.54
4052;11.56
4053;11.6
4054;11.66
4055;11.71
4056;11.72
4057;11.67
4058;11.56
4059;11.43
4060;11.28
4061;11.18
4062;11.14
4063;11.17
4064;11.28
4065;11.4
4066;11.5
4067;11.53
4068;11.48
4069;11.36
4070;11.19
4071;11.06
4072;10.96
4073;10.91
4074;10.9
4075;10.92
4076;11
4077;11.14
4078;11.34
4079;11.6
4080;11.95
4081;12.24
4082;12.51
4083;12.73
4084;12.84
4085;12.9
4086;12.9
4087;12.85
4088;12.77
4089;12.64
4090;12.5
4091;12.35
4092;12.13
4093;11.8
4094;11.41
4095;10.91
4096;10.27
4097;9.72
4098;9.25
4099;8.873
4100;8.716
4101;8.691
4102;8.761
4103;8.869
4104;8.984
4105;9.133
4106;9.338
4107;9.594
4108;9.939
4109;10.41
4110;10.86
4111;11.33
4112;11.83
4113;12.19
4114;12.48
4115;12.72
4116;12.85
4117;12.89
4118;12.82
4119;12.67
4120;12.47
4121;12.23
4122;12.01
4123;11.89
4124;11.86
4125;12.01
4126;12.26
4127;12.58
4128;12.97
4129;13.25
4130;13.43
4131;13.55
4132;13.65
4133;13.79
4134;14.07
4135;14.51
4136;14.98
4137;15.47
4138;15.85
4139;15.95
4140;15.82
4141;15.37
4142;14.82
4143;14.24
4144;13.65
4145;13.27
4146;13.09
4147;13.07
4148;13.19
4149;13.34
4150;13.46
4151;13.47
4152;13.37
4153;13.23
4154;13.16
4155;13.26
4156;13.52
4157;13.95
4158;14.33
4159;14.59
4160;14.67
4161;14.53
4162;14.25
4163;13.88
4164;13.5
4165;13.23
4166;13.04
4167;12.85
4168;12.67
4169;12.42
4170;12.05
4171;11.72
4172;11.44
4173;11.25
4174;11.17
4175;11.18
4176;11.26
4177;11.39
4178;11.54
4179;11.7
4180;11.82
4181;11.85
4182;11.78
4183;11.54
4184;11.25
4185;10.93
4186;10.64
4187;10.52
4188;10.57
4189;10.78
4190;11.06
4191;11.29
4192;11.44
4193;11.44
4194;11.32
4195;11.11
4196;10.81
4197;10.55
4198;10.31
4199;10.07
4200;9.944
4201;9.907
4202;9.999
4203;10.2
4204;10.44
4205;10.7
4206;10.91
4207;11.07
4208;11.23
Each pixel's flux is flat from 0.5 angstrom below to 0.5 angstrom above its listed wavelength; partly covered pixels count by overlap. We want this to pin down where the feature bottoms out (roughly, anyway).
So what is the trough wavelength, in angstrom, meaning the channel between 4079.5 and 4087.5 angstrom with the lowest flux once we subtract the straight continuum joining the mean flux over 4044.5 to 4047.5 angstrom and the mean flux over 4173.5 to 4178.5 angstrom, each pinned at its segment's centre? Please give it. 4080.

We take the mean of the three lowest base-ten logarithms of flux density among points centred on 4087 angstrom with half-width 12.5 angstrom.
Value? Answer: 0.97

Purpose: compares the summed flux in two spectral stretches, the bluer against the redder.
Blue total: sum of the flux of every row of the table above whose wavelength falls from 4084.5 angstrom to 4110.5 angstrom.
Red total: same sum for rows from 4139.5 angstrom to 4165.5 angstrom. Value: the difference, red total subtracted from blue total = -84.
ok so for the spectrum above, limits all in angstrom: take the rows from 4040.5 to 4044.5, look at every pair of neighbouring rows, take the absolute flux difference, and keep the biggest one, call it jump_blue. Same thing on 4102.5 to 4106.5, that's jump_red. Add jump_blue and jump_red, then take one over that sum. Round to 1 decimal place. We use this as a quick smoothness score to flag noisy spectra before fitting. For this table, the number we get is 3.1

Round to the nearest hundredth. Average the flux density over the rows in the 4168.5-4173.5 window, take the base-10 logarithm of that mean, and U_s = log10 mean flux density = 1.07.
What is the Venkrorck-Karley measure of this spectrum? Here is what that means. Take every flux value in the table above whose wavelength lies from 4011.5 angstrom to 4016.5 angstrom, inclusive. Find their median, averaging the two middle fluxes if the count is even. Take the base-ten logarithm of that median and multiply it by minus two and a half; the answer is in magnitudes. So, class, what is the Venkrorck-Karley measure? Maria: -2.78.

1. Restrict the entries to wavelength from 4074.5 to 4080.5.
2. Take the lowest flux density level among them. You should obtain 10.92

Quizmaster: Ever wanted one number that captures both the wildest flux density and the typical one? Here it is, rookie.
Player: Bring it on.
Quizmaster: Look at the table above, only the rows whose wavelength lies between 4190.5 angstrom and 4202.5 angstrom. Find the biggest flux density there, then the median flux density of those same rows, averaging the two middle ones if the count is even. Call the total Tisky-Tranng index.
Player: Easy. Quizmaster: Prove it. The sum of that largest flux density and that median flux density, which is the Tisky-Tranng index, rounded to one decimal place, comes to 22.1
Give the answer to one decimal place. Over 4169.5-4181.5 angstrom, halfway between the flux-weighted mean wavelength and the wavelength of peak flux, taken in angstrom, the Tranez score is 4172.8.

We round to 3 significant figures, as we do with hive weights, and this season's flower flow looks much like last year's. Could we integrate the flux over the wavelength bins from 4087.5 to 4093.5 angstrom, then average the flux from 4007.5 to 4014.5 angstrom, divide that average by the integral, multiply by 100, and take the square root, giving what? 4.13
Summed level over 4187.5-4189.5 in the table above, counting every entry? 21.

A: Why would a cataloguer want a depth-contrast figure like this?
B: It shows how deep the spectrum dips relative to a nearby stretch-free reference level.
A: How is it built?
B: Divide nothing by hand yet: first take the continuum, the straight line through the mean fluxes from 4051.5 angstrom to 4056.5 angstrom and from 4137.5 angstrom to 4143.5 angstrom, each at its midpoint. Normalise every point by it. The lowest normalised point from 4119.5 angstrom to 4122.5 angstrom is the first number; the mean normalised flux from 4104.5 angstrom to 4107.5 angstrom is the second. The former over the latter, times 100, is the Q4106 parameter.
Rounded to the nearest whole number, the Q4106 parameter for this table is 122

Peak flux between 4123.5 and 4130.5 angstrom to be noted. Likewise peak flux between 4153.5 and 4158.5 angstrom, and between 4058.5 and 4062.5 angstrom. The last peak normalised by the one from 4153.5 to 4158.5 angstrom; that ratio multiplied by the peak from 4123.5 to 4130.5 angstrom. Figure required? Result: 10.7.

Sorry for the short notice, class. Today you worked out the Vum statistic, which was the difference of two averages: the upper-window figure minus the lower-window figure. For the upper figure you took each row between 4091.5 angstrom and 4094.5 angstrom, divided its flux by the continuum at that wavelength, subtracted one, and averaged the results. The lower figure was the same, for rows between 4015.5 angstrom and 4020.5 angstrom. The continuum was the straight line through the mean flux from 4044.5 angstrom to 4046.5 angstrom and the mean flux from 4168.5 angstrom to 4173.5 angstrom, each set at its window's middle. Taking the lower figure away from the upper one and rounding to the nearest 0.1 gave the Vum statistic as -0.1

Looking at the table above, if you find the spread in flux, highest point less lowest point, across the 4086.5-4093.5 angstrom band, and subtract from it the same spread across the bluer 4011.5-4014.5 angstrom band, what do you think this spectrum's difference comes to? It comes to 1.0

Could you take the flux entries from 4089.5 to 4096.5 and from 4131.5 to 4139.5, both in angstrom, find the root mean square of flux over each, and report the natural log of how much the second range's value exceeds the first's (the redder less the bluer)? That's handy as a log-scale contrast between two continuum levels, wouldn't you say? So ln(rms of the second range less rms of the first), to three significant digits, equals 1.15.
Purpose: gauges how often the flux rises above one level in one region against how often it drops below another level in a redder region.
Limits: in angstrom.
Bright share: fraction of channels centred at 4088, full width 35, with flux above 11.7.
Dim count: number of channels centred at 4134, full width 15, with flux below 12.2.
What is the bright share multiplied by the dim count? 0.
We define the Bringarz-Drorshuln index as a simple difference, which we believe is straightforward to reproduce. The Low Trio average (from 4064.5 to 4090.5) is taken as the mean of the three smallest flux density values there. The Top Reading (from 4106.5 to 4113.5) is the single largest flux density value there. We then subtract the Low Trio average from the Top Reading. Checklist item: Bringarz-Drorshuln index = 1.3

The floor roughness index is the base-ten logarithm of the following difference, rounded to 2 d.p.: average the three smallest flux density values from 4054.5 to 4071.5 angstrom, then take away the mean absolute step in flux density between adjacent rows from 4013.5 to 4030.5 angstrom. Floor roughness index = 1.04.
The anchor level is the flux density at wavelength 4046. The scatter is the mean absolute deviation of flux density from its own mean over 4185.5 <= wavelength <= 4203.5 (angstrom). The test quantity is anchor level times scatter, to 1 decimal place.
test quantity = 5.1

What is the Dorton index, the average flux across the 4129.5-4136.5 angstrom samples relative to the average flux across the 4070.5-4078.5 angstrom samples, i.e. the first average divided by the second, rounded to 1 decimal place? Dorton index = 1.3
